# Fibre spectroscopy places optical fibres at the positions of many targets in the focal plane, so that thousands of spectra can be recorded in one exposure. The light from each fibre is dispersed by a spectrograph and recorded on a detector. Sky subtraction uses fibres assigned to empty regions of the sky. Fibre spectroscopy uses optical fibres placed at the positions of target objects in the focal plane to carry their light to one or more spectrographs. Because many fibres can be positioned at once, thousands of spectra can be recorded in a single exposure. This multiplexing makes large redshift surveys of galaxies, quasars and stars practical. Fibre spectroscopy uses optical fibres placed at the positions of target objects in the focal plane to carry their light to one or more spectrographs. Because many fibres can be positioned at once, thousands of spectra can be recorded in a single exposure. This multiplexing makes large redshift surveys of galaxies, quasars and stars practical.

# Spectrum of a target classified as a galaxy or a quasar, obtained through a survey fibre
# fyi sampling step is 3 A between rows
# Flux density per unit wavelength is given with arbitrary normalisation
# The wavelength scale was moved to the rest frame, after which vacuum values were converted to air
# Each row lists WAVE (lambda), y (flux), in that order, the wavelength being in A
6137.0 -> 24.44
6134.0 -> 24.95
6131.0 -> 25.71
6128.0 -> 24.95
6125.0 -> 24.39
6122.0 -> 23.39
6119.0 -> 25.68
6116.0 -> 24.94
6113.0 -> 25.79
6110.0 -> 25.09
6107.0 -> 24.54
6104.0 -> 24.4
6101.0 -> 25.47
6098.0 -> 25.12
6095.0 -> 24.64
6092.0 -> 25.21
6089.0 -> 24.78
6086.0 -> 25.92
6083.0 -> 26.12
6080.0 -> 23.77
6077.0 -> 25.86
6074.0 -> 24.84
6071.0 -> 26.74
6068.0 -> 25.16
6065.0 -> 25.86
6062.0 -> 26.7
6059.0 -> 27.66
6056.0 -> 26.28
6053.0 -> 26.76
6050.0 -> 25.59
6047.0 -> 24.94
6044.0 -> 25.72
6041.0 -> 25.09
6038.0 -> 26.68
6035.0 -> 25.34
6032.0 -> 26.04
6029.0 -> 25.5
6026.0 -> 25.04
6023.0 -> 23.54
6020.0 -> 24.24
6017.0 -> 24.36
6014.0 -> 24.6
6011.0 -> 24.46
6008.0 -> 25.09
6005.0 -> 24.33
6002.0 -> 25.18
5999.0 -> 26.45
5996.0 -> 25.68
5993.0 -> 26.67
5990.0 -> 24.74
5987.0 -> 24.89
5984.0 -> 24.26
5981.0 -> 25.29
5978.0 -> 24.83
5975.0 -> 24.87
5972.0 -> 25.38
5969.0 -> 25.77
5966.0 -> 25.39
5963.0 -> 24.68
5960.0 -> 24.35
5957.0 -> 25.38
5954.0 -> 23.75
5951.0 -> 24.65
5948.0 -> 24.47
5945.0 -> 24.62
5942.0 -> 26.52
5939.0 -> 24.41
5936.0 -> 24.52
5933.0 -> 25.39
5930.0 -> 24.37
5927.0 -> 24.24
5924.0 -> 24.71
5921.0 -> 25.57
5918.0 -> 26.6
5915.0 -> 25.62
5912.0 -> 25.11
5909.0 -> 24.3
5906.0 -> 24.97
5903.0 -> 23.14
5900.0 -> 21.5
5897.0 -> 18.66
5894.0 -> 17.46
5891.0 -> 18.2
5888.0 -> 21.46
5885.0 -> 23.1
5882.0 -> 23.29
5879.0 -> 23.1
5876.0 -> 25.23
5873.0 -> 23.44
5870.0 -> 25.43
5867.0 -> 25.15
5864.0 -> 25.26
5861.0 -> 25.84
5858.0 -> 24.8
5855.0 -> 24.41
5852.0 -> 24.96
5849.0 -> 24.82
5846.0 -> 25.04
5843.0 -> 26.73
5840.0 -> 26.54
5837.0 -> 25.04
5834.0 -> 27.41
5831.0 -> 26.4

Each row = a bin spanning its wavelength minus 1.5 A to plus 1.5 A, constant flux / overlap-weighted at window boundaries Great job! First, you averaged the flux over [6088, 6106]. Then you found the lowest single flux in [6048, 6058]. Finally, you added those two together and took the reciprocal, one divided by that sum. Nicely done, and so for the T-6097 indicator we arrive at 0.0198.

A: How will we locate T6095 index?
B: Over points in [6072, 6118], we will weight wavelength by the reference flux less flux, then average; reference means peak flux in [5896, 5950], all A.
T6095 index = 6095.4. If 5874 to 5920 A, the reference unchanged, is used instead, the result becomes 5893.7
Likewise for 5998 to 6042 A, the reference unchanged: 6018.5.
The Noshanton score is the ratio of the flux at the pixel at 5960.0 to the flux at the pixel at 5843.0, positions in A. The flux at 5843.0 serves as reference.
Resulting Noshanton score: 0.91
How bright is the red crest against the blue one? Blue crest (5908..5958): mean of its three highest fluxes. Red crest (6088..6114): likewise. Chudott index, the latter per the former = 0.971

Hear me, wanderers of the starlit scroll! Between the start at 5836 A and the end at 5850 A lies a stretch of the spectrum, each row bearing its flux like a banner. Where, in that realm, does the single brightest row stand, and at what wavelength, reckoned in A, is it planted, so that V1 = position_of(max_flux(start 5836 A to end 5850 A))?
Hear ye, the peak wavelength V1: 5843.0 A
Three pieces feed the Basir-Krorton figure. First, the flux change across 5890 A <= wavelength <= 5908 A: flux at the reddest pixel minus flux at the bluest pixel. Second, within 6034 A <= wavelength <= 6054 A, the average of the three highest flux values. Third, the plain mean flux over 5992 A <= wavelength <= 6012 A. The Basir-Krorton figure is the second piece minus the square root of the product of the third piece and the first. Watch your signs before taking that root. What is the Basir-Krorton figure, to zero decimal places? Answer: 13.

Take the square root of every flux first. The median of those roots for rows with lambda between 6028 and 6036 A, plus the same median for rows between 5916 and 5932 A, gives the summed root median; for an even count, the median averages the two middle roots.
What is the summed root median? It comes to 10.0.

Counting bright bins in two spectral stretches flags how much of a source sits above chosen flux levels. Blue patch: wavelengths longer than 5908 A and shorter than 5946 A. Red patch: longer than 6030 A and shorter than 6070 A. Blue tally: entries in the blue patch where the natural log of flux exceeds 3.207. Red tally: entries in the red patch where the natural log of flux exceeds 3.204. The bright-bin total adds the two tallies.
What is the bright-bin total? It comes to 20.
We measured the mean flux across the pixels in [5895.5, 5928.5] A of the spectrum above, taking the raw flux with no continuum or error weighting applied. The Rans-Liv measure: 24.0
